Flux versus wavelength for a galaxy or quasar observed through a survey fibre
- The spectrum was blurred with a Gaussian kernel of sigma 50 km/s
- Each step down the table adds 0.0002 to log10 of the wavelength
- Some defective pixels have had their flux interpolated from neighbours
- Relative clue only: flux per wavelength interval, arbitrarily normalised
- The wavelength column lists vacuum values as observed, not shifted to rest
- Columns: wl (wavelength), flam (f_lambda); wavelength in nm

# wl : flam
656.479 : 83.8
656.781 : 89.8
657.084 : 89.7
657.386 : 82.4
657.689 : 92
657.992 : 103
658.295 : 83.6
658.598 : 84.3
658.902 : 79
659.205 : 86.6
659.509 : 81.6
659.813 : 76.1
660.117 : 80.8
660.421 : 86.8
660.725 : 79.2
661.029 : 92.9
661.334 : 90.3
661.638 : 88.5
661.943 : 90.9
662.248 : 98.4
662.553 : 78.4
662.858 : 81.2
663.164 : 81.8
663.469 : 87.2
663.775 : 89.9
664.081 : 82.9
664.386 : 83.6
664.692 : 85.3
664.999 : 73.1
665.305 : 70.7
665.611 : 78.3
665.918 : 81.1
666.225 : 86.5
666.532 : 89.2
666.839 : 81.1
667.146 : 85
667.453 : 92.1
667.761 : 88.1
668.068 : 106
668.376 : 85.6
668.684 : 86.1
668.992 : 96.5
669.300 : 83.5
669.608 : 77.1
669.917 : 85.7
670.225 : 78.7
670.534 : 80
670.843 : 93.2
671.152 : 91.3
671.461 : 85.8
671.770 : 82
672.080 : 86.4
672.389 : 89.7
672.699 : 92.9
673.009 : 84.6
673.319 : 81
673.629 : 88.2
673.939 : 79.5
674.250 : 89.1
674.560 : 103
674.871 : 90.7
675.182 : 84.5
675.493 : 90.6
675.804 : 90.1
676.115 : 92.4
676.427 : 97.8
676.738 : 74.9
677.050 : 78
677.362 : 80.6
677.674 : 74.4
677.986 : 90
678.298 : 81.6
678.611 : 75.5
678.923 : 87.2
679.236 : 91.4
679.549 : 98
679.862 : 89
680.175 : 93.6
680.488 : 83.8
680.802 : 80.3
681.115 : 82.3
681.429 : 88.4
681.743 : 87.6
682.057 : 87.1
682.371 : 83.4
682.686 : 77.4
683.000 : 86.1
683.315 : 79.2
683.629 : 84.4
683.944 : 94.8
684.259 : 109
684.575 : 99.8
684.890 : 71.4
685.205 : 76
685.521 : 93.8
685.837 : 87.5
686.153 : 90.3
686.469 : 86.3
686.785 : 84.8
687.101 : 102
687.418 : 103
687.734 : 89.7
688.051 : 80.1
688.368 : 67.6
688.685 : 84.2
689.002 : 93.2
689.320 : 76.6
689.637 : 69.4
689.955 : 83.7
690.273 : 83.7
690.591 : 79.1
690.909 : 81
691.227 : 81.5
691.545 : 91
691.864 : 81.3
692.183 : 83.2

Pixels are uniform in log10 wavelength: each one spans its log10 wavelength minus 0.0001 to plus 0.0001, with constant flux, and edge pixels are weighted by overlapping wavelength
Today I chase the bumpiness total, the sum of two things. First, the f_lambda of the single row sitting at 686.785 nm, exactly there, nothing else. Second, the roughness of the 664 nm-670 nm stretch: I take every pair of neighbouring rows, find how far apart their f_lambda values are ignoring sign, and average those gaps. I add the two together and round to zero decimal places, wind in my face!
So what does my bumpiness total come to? 92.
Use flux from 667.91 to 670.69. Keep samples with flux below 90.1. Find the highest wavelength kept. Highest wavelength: 670.534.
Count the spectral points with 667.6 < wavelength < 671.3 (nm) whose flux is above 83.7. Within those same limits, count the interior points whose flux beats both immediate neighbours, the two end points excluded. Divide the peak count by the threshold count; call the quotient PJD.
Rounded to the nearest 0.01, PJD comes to 0.50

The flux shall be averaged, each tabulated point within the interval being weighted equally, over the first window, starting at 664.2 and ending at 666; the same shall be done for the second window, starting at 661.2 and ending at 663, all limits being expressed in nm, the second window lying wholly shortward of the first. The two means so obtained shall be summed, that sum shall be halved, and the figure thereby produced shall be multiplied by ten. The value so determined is 833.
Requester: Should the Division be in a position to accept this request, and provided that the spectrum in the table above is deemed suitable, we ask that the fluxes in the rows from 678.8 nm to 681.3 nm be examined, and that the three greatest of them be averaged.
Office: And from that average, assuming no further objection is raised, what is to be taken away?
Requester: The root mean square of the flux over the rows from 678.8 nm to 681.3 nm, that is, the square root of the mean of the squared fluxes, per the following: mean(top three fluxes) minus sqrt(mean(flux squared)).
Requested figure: 6.0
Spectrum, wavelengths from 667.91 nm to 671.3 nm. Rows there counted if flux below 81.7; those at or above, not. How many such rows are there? 3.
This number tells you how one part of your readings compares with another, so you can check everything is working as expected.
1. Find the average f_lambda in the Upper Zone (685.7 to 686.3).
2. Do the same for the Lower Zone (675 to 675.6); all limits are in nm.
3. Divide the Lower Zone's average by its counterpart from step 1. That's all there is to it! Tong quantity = 0.98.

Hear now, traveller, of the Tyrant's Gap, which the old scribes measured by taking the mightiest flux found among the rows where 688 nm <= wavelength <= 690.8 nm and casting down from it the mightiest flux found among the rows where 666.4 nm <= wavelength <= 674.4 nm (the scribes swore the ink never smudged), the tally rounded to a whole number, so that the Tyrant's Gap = -13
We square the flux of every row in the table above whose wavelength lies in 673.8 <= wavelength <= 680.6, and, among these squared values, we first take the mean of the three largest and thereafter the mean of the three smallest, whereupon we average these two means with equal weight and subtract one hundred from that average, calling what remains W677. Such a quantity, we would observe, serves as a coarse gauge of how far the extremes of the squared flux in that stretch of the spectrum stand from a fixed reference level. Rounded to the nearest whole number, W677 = 7671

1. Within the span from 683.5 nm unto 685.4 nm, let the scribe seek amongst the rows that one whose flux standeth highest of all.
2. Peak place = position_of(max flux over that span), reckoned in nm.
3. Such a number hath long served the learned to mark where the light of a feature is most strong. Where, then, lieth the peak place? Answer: 684.259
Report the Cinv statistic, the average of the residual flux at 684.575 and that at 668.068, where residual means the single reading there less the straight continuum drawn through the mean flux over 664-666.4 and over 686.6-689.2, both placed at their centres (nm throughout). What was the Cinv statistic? 19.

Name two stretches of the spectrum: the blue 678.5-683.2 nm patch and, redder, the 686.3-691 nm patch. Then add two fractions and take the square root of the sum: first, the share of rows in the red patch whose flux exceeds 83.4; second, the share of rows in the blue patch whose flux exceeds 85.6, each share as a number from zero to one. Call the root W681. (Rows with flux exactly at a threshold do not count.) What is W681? 1.10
